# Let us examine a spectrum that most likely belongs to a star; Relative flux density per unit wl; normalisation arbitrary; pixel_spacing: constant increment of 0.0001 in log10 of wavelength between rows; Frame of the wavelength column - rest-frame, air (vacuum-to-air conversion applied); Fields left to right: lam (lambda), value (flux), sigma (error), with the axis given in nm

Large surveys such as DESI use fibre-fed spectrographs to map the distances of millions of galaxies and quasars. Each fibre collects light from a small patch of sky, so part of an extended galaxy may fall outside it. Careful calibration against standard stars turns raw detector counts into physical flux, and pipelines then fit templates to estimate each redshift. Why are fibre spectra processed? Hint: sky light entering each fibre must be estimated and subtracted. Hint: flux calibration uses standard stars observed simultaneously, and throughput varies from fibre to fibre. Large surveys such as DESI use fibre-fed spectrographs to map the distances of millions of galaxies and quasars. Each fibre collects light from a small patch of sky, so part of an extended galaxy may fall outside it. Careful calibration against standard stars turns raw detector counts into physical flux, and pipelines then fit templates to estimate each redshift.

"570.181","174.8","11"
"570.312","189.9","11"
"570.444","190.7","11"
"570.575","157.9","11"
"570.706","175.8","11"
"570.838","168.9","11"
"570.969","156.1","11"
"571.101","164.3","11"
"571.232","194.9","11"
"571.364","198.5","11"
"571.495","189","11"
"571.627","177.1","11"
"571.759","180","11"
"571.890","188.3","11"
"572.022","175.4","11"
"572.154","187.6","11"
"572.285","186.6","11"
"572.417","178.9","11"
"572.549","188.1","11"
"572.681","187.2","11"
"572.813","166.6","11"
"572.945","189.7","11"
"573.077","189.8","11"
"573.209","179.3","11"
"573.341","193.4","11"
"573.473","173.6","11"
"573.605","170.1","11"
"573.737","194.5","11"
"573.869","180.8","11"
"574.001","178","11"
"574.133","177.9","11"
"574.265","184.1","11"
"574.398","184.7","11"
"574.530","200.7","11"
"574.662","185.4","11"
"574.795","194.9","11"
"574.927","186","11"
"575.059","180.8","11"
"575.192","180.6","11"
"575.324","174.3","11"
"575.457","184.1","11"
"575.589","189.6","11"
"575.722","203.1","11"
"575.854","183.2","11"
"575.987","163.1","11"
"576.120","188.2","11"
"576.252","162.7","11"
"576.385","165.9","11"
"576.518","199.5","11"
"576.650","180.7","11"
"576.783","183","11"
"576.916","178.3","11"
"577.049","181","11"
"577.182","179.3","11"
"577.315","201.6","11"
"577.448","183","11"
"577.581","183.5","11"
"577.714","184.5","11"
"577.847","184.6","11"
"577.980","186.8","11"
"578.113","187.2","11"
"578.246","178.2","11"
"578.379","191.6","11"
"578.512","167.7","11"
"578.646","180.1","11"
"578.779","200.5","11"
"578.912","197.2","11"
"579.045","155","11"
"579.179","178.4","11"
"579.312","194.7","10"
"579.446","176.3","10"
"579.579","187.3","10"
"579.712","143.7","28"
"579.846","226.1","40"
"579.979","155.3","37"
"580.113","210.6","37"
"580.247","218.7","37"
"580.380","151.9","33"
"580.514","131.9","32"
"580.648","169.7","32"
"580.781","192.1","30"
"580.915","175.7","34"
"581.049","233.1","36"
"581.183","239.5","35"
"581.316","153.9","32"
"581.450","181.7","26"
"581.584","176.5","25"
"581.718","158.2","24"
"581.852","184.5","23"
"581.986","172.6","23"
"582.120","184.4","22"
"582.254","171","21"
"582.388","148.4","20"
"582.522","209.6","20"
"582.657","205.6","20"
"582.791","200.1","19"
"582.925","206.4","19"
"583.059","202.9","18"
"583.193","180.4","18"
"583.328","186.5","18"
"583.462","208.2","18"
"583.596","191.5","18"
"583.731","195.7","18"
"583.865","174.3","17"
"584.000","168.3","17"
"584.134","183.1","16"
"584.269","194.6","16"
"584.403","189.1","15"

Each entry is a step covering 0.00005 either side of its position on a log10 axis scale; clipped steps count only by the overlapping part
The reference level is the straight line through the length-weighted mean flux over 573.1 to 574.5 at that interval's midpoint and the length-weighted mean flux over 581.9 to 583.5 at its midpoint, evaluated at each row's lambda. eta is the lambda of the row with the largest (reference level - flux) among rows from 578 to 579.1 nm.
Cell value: 579.045 nm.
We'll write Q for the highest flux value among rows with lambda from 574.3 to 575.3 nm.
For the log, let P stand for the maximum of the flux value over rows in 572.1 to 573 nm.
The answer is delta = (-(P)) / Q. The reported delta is -0.95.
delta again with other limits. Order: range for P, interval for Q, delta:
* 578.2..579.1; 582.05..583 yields -0.96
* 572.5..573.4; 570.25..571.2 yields -1.01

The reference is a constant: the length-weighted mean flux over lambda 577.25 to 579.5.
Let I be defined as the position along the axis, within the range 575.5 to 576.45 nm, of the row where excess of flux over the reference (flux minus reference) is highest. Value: 575.722 nm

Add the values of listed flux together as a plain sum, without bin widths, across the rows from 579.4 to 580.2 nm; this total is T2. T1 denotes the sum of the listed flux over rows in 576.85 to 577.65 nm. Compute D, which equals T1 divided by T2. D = 1.01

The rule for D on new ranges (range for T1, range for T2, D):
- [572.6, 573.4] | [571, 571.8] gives 1.00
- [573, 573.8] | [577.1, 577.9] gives 0.99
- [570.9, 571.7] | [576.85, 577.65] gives 0.98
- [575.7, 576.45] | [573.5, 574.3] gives 0.98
